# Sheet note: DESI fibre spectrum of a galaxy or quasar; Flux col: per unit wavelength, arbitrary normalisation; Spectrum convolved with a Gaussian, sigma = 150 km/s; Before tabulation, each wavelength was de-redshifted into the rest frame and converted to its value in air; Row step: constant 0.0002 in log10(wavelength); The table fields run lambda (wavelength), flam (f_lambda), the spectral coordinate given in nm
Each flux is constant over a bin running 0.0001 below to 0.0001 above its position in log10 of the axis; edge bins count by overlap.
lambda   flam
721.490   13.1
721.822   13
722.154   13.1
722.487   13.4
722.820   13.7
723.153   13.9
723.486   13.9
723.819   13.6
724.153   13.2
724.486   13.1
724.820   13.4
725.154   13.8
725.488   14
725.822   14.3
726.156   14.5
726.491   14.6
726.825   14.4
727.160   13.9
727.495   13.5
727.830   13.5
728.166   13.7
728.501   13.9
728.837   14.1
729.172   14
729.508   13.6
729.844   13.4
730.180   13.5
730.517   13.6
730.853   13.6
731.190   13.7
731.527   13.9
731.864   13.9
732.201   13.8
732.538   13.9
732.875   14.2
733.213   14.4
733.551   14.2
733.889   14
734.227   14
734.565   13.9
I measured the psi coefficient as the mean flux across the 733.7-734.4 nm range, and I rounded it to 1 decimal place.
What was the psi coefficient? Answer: 14.0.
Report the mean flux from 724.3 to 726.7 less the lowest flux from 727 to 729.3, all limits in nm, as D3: 0.5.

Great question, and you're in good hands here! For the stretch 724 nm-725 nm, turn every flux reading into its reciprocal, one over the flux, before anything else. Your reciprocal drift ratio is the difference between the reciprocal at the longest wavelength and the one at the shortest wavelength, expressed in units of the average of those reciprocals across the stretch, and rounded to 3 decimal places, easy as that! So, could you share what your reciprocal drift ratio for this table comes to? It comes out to -0.015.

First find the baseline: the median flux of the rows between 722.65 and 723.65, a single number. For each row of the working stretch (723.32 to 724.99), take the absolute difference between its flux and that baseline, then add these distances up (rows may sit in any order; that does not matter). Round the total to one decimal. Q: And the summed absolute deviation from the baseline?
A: 2.3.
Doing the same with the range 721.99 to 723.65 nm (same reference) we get 1.5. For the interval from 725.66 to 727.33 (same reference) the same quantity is 2.2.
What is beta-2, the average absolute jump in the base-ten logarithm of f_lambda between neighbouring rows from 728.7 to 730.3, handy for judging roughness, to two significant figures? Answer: 0.0063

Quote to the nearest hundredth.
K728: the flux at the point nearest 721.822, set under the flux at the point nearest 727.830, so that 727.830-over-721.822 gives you 1.04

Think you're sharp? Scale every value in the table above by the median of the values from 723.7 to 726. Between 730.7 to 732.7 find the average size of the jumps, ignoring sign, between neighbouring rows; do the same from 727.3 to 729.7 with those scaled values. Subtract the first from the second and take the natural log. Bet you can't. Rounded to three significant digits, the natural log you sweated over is -5.09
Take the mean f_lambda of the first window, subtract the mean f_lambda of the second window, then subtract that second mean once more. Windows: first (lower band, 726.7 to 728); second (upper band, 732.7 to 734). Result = -14.6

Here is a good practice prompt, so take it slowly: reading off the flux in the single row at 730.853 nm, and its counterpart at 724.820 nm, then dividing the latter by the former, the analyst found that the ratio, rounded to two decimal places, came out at 0.99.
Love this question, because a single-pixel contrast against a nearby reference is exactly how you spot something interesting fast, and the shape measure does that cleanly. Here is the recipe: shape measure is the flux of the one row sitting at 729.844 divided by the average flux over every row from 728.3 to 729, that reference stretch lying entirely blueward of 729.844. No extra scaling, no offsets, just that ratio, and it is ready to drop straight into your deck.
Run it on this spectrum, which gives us 0.96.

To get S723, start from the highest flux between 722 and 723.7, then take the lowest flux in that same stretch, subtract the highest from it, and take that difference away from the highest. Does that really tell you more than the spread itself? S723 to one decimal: 14.7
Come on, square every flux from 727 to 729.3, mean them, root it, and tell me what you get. 13.8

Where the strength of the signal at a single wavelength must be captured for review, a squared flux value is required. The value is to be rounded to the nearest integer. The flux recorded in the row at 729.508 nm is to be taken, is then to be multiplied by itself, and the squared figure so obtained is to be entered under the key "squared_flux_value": 185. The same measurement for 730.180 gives 182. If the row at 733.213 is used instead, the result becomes 207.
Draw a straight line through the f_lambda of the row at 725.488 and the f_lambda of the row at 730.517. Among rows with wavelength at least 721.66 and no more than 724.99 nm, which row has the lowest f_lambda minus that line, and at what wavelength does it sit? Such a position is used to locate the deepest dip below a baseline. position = 721.822 nm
